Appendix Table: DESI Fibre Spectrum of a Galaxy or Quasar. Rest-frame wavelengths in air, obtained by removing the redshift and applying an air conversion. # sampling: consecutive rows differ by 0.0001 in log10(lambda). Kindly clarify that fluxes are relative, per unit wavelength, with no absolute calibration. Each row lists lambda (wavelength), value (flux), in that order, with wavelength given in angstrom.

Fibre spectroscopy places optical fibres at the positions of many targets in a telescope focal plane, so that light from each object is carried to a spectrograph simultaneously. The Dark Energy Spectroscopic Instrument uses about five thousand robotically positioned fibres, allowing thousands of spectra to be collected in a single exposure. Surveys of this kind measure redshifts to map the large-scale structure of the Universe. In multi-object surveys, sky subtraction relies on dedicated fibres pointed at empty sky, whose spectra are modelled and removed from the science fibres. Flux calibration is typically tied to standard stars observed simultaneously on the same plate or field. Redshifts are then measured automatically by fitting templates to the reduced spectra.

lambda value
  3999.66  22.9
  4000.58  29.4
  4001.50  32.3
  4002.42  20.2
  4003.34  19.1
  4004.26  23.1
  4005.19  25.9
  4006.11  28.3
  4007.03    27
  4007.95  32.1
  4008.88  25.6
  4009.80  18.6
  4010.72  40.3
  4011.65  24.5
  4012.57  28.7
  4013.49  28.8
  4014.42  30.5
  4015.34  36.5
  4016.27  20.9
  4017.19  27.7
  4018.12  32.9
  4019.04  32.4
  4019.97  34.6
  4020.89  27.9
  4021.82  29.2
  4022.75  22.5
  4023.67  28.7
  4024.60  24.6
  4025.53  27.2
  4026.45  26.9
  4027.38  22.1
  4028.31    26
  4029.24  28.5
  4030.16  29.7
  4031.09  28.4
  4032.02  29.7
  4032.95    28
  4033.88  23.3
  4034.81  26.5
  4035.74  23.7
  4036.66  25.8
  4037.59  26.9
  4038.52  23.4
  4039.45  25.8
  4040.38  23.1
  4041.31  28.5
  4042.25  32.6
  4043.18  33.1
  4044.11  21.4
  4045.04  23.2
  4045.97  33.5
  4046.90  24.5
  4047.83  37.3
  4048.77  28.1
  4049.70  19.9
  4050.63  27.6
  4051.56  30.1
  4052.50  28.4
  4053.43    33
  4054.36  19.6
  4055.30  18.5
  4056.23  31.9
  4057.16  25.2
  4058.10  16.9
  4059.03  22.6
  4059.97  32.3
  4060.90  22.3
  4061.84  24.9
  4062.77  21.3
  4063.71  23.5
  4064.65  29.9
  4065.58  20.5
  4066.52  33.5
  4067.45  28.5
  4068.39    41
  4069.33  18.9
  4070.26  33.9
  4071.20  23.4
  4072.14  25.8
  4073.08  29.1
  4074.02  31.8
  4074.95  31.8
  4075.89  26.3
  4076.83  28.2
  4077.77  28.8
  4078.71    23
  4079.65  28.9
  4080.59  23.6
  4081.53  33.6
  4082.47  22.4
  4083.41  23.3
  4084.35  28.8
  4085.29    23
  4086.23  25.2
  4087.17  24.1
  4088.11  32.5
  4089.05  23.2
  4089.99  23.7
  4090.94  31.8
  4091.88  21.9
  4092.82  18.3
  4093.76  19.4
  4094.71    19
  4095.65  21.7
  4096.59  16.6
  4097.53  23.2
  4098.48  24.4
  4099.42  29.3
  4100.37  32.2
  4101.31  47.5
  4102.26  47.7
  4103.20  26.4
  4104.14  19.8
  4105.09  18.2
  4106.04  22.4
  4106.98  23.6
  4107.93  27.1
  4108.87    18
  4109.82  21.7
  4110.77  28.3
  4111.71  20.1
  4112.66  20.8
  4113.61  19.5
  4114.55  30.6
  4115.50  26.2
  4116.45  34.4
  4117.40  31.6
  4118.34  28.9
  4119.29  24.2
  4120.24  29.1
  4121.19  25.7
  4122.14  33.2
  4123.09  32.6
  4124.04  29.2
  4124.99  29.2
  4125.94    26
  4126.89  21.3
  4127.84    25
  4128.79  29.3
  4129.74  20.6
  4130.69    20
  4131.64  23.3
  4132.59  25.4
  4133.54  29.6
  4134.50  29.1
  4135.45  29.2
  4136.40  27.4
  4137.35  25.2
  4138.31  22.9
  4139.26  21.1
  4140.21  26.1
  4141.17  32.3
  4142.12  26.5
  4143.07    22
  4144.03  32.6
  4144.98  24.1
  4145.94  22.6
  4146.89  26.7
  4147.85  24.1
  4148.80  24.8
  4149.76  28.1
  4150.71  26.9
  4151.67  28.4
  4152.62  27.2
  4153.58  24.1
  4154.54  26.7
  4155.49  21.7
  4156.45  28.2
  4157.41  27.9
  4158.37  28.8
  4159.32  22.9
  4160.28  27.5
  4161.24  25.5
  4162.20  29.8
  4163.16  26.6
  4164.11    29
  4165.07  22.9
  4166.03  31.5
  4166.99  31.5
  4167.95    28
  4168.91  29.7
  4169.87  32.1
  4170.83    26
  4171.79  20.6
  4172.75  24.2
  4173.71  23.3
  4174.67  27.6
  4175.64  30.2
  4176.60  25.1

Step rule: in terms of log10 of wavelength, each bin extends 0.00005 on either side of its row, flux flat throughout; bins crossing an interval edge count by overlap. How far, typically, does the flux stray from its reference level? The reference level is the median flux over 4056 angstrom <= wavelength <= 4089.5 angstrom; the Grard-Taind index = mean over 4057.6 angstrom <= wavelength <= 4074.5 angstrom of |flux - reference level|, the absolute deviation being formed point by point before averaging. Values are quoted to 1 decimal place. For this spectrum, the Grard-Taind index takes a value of 5.1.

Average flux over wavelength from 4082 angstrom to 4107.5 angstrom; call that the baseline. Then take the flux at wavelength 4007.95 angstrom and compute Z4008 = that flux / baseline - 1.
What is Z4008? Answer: 0.26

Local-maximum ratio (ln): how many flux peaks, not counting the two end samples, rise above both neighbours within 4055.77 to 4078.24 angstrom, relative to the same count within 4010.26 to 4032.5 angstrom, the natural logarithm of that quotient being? -0.15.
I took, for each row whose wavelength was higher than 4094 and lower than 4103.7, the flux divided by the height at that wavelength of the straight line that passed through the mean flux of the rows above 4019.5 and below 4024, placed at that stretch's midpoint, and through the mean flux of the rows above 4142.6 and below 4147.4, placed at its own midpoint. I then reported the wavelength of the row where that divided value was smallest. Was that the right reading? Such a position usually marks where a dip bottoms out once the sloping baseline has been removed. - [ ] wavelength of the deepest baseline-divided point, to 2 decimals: 4096.59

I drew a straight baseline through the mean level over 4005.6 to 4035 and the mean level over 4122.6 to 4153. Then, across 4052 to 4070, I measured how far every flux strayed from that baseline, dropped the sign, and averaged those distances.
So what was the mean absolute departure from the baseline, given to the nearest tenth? 5.6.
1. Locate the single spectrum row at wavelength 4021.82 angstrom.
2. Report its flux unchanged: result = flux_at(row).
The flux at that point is 29.2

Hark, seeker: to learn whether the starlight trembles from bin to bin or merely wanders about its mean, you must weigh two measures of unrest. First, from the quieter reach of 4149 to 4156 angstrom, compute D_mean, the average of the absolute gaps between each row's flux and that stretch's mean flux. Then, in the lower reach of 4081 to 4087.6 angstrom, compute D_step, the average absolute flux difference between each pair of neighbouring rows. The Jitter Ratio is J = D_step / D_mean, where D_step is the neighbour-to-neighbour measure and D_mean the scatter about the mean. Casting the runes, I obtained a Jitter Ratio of 2.4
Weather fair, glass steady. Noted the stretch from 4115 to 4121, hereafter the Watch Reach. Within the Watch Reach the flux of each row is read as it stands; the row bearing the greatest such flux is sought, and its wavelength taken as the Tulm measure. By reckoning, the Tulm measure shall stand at 4116.45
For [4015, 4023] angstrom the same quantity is 4015.34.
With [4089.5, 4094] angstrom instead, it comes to 4090.94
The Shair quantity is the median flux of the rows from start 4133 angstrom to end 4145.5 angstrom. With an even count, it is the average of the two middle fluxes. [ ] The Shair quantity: 26.5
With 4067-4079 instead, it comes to 28.5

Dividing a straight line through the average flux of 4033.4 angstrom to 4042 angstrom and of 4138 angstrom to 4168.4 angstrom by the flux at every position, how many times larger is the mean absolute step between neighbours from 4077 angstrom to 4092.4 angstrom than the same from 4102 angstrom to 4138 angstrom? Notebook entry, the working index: 1.26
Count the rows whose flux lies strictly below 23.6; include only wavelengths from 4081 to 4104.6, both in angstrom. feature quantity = 12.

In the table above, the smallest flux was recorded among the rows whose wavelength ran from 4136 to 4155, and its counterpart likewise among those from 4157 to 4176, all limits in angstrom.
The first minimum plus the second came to 41.7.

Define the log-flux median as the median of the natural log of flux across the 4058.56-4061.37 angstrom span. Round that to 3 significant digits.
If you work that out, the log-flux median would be 3.12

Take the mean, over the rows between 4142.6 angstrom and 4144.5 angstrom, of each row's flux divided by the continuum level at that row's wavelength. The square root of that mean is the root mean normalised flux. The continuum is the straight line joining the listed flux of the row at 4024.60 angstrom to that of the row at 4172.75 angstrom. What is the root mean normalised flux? 1.06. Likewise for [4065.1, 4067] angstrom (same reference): 1.05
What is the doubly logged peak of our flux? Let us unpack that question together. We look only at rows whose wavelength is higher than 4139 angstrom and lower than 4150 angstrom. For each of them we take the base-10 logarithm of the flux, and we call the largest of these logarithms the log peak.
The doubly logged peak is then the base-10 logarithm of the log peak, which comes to 0.180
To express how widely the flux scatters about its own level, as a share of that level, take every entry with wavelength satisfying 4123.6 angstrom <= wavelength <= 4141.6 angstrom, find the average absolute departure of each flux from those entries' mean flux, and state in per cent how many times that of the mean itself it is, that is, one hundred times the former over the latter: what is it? 12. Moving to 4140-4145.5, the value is 13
